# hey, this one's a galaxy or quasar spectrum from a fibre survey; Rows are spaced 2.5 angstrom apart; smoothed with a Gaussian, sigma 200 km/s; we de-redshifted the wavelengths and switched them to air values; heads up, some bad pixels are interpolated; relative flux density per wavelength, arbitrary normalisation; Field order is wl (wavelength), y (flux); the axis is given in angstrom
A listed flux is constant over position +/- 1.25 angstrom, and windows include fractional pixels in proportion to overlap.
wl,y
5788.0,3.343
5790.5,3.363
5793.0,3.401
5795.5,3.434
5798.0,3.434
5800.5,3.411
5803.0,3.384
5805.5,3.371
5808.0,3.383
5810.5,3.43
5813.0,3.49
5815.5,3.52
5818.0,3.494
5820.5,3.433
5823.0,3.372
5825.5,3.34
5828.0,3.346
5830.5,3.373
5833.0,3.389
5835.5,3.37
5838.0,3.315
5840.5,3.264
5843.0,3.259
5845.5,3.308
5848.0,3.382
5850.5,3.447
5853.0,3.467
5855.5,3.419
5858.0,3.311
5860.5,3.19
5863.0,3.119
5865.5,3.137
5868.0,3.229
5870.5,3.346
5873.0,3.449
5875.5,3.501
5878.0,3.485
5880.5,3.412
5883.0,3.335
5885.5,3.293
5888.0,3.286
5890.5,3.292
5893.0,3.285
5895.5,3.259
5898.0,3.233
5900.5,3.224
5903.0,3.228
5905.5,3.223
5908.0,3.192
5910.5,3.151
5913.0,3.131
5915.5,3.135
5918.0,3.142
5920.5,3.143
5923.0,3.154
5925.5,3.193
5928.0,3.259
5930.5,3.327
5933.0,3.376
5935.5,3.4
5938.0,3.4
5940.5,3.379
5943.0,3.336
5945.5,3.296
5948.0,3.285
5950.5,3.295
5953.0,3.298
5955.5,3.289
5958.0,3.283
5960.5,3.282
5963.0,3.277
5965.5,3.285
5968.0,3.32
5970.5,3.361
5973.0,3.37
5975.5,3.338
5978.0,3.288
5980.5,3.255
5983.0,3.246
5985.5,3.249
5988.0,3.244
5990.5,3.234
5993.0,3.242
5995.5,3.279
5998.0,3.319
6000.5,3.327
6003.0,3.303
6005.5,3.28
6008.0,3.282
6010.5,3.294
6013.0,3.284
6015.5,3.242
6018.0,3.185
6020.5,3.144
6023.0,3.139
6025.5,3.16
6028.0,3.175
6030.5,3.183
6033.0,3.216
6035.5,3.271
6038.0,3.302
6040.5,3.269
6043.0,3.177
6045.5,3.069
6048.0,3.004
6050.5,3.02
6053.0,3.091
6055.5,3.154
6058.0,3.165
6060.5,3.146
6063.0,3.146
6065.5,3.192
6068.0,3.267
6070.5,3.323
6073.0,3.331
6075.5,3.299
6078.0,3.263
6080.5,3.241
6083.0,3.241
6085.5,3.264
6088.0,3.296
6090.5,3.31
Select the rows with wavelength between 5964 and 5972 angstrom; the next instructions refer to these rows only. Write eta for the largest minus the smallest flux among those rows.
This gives 0.08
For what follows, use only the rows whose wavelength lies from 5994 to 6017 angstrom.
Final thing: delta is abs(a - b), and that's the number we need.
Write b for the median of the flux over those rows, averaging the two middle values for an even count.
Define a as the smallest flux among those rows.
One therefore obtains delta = 0.04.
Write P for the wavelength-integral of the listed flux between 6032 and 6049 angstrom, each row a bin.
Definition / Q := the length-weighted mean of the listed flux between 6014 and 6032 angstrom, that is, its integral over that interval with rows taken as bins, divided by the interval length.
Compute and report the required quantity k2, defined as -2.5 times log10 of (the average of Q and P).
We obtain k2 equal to -3.64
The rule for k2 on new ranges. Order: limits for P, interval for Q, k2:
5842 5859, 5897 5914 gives -3.70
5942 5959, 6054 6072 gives -3.68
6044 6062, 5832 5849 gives -3.68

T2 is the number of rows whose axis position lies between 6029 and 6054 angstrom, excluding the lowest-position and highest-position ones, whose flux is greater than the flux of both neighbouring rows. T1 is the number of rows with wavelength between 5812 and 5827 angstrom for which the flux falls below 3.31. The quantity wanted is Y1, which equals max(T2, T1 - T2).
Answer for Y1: 1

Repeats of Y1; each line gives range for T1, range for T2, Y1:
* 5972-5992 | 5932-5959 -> 5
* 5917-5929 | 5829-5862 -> 3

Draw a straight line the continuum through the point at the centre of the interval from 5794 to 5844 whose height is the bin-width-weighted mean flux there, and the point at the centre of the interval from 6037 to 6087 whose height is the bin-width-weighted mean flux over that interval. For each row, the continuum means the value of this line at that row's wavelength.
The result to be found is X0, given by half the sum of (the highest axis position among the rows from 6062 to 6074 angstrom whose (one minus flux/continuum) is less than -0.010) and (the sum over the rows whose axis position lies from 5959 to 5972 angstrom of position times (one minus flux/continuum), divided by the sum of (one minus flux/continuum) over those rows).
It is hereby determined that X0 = 6021.1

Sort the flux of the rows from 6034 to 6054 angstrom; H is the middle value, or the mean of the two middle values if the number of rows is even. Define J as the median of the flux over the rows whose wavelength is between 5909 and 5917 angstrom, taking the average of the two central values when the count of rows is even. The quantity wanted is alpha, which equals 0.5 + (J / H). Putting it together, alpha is 1.50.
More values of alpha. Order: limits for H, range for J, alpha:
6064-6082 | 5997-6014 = 1.51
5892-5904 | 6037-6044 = 1.51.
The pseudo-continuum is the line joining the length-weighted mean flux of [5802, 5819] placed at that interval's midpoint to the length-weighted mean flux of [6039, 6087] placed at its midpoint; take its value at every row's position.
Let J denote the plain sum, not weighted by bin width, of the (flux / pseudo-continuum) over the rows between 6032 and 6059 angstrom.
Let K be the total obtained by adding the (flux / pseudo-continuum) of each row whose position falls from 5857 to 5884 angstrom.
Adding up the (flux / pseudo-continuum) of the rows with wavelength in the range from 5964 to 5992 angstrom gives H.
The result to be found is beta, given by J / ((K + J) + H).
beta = 0.331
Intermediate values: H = 11.0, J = 10.82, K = 10.8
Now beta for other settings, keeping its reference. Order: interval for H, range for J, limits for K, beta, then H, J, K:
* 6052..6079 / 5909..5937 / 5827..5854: 0.327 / 11.1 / 10.64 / 10.8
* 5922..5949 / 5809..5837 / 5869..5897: 0.333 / 11.0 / 10.96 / 11.0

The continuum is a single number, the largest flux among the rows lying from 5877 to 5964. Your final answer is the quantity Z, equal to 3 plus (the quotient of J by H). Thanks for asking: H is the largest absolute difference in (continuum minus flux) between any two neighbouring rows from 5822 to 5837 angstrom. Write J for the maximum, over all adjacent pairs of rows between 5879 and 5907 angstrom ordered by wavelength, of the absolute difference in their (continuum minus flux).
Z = 5.41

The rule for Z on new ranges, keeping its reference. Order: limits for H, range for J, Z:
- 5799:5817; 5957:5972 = 3.68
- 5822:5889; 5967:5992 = 3.41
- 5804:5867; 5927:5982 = 3.56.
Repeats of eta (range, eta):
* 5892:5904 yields 0.06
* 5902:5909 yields 0.04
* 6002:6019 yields 0.12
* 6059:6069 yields 0.12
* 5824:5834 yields 0.05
